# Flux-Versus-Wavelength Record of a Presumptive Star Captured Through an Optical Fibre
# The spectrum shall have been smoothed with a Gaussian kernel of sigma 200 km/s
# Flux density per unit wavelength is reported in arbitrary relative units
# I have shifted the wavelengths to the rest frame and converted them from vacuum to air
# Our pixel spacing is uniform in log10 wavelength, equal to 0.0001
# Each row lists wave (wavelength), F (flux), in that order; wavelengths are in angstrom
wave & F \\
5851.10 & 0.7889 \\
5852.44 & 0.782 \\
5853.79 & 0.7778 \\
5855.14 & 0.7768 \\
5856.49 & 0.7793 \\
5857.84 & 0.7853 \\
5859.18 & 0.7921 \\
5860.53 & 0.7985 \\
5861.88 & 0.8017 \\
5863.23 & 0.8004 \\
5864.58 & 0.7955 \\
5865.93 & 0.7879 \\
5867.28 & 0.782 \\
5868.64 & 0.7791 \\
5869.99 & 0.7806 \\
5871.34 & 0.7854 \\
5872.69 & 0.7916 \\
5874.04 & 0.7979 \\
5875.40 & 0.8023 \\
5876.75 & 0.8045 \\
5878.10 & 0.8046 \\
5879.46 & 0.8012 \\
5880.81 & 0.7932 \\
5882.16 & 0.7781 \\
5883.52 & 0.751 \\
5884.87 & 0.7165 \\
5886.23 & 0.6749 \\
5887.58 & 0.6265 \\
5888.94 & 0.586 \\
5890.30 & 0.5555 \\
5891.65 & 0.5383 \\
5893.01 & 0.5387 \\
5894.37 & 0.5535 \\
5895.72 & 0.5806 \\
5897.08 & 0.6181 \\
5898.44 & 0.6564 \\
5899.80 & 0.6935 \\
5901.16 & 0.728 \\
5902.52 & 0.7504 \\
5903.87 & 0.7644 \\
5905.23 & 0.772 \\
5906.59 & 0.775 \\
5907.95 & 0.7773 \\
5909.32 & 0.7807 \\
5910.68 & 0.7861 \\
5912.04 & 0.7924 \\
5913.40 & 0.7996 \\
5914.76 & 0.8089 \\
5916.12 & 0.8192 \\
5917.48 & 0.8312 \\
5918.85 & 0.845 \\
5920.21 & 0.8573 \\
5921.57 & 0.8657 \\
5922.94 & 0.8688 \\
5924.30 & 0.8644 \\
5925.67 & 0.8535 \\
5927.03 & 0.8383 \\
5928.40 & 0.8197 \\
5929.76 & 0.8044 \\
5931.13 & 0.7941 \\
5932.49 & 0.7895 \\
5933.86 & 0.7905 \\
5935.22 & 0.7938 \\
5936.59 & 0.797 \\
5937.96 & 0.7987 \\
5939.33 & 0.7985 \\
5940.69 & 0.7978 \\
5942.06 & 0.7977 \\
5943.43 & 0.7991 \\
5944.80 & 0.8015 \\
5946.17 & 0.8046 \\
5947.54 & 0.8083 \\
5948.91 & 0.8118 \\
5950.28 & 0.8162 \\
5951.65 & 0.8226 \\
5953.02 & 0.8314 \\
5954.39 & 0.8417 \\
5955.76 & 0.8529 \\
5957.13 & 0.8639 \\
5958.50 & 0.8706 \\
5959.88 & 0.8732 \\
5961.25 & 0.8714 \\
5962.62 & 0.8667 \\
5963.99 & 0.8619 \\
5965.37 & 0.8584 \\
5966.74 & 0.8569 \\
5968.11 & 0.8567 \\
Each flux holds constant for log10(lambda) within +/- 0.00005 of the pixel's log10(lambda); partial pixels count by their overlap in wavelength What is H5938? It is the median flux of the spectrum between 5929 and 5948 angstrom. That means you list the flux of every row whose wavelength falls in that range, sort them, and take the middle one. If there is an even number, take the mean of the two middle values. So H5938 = 0.80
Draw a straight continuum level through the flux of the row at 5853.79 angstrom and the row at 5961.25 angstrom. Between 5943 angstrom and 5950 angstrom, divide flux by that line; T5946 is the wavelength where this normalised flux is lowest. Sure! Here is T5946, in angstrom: 5943.43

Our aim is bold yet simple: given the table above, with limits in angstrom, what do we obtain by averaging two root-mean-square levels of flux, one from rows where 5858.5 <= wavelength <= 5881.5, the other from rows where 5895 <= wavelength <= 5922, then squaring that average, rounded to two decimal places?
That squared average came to 0.61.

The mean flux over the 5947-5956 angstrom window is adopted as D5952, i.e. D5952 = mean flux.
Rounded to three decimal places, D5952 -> 0.826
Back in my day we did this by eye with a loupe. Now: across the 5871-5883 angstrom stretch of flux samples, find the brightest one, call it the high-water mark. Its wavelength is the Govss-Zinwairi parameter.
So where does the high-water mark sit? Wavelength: 5878.10 angstrom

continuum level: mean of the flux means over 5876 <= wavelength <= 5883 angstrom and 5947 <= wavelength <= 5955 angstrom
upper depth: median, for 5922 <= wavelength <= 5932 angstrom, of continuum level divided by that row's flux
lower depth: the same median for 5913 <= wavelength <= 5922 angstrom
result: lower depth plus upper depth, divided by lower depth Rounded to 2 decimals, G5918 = 1.99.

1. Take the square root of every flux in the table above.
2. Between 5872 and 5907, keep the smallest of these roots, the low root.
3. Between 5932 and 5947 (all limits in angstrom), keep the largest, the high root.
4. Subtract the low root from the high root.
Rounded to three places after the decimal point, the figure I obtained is 0.163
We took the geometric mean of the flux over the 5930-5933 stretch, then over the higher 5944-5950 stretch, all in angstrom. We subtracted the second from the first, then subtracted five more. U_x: -5.01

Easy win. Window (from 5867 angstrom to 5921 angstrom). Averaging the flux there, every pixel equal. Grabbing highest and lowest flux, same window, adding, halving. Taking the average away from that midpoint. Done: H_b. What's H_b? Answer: -0.039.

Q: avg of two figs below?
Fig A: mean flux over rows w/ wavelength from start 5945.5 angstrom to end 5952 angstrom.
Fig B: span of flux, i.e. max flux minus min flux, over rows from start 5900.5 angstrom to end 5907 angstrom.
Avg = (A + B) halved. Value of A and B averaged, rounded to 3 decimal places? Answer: 0.430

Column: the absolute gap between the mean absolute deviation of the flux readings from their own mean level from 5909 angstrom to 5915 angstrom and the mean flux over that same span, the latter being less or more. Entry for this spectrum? 0.785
